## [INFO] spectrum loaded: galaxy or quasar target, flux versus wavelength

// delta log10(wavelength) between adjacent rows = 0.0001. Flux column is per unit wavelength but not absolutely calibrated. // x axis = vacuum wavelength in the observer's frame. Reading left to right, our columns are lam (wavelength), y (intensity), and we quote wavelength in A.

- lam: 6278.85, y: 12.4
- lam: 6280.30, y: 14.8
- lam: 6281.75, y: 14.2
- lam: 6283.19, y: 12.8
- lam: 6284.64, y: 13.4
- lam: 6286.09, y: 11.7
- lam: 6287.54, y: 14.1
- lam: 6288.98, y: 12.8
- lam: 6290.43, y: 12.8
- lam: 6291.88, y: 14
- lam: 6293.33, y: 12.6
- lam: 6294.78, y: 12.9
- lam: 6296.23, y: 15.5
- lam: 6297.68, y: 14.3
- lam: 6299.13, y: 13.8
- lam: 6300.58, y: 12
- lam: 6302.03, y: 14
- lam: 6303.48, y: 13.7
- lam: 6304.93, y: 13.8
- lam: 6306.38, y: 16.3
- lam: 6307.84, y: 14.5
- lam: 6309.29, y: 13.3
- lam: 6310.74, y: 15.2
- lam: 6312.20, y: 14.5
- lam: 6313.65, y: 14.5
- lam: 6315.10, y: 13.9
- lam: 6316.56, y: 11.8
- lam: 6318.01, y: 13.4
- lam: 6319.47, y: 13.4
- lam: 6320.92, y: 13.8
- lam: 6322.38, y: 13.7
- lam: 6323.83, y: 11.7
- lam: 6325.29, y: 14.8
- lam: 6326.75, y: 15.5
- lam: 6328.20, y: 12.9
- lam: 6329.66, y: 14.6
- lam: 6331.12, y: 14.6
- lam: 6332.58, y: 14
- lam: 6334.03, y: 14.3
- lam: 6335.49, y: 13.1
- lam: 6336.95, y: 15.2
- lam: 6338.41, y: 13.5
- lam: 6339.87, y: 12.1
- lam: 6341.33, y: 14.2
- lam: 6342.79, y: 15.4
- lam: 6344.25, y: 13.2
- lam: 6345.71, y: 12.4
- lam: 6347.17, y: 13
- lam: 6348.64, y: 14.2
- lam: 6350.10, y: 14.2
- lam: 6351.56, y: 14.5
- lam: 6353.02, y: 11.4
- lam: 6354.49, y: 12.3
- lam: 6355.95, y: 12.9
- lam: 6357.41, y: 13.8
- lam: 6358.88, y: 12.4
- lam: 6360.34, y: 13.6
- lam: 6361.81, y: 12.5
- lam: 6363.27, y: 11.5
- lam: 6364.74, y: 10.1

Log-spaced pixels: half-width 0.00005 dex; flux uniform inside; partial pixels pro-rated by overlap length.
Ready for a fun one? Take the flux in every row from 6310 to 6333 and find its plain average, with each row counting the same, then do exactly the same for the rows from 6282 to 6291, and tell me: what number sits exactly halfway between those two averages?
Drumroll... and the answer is 13.4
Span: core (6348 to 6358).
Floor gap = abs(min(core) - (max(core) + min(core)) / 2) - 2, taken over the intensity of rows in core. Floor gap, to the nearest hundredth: -0.45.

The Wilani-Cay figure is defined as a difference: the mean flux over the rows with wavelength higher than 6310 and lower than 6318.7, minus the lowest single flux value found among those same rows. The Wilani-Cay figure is 2.1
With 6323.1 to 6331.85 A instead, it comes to 2.3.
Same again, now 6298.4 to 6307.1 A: 1.9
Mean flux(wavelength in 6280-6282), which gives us 14.5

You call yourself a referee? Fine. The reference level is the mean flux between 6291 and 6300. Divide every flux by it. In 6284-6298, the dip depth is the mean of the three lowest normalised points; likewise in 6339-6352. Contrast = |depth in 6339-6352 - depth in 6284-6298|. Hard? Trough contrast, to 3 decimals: 0.010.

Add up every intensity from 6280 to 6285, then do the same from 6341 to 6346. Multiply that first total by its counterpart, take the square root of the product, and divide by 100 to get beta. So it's 0.552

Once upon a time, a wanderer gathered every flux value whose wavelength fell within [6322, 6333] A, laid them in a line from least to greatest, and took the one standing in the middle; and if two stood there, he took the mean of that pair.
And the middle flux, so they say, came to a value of 14.3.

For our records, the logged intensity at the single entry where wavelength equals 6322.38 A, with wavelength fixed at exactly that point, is 13.7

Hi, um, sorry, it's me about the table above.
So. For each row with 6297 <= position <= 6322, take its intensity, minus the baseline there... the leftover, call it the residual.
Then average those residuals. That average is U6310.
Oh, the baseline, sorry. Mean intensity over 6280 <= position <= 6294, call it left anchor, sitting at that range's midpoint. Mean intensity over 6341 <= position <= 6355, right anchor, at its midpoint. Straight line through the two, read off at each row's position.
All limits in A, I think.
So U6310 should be 0.5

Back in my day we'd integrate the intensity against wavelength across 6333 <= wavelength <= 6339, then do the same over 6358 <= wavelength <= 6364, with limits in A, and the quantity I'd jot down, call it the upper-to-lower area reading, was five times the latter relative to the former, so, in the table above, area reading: 4.5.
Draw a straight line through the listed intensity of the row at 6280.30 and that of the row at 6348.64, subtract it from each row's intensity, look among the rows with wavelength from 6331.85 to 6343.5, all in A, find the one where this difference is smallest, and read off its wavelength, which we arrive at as 6339.87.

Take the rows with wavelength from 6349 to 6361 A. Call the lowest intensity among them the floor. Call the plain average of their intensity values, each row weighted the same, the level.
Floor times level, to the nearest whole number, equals 150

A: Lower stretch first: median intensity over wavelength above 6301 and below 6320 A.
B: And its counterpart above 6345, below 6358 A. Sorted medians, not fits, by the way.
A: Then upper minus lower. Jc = -0.9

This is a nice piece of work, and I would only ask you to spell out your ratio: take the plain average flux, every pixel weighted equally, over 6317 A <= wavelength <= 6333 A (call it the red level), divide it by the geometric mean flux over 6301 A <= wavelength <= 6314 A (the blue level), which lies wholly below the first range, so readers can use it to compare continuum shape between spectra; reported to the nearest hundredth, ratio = 0.96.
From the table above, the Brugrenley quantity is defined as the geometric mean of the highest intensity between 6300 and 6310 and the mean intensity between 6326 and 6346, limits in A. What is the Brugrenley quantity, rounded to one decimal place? 15.1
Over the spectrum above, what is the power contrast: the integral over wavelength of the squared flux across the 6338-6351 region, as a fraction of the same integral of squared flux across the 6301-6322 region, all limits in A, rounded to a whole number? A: 1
